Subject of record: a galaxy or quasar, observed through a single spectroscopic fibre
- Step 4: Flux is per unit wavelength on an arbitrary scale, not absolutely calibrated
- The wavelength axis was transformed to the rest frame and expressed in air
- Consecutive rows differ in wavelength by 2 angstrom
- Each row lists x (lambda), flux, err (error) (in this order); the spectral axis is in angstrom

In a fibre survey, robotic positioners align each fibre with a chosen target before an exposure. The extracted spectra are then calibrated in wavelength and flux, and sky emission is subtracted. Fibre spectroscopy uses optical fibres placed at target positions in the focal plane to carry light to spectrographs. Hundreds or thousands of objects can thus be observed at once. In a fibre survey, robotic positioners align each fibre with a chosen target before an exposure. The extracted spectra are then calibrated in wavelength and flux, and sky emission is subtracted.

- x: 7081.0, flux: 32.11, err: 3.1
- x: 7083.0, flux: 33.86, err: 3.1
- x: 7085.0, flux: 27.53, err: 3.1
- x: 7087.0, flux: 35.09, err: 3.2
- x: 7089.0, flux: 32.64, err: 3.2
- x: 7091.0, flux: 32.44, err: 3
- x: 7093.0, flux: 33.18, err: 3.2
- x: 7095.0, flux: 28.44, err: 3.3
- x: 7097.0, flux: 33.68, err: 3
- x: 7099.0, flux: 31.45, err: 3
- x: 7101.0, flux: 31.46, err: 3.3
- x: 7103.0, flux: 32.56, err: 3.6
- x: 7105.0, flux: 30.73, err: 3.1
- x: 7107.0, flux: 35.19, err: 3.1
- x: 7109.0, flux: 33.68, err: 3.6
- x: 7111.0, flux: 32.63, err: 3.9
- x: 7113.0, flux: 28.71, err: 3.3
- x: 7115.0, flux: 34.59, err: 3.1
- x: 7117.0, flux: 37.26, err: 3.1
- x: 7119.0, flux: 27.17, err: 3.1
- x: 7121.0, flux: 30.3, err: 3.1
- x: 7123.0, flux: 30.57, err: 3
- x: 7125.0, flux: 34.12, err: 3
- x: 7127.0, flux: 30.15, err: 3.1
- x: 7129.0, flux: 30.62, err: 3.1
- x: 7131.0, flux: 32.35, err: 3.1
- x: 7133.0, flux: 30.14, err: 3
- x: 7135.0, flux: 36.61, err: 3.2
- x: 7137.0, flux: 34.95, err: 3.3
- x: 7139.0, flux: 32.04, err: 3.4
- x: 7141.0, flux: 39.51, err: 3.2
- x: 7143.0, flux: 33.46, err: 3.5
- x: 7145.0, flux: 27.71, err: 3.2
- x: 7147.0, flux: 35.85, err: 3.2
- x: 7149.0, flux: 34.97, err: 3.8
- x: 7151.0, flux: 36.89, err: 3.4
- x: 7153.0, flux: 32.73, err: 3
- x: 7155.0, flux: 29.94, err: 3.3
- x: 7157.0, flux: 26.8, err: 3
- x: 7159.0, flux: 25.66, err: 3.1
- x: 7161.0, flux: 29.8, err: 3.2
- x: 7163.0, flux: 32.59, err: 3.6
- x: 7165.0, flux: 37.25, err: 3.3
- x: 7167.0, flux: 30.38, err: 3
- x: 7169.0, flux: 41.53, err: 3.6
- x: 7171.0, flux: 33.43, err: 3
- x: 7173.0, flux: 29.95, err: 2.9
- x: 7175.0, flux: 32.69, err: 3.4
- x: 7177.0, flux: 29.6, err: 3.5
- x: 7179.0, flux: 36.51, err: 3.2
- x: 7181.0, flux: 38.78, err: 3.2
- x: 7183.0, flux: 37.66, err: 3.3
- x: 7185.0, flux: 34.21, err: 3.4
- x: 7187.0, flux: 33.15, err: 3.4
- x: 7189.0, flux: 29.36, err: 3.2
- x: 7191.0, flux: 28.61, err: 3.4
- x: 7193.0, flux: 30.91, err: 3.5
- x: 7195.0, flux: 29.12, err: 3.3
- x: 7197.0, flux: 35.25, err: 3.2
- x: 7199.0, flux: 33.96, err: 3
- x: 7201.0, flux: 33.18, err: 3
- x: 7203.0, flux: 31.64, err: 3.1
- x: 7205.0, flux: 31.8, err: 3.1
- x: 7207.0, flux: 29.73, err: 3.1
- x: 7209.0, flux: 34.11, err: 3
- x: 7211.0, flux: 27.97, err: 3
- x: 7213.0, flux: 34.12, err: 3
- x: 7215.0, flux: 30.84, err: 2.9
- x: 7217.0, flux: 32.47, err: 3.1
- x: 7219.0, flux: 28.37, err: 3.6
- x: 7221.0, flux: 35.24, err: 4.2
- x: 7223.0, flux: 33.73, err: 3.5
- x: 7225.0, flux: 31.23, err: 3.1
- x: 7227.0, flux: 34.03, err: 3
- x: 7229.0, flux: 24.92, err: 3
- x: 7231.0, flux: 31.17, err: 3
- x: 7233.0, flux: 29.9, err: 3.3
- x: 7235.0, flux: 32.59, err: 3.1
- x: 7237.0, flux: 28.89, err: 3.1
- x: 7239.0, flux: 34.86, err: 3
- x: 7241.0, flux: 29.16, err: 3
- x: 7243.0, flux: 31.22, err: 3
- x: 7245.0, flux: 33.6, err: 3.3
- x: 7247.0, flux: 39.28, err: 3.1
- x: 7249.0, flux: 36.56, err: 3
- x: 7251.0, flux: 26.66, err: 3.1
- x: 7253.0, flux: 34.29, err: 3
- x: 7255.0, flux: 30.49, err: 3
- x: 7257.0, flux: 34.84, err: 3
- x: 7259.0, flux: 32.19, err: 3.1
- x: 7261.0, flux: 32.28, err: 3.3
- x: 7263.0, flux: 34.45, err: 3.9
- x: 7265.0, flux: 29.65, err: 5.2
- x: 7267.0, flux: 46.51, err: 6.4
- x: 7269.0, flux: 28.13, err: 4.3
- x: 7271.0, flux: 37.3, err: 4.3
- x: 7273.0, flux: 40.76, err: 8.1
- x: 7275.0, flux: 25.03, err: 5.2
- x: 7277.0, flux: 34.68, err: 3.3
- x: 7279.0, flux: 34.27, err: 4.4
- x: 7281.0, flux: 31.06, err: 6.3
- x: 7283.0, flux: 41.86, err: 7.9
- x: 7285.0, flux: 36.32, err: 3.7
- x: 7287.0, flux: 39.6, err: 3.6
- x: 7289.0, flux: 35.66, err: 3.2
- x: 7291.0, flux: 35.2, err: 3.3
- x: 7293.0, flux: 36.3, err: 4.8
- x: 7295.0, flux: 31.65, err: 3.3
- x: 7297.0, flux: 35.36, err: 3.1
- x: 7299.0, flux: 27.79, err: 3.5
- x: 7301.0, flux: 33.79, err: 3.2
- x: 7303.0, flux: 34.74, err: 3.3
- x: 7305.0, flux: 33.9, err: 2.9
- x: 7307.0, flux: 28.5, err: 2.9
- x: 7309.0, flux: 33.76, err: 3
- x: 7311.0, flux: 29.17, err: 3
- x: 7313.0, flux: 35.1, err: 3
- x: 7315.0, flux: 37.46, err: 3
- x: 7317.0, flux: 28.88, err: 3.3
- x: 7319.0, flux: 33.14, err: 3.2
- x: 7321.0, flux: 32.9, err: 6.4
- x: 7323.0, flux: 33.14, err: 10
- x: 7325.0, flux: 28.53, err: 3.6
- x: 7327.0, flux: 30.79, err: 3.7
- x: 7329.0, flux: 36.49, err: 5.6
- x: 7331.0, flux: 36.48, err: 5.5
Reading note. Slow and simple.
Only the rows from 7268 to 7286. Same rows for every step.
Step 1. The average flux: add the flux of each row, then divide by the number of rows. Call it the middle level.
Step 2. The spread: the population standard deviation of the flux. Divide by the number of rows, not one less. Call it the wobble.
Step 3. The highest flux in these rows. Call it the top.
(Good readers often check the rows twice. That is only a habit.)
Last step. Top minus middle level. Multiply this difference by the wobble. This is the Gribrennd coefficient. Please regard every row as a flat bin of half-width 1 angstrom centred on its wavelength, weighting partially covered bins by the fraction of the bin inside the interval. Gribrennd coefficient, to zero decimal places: 39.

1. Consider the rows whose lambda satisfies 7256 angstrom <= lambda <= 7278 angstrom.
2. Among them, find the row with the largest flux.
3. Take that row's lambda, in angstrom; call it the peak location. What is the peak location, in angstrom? 7267.0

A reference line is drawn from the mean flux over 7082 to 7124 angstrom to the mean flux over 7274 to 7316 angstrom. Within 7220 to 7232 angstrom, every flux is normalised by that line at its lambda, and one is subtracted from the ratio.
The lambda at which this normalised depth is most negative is 7229.0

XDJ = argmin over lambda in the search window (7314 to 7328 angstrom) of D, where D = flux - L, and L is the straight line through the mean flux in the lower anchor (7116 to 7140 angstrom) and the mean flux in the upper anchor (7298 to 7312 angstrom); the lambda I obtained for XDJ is 7325.0 angstrom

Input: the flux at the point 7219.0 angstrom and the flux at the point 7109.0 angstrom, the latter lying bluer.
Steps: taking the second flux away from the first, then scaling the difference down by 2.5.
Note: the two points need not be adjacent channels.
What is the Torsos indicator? -2.1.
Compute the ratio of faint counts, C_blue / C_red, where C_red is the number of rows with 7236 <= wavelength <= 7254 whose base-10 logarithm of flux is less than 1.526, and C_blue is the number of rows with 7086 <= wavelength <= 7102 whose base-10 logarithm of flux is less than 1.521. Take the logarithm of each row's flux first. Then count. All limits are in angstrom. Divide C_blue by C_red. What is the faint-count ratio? 1.5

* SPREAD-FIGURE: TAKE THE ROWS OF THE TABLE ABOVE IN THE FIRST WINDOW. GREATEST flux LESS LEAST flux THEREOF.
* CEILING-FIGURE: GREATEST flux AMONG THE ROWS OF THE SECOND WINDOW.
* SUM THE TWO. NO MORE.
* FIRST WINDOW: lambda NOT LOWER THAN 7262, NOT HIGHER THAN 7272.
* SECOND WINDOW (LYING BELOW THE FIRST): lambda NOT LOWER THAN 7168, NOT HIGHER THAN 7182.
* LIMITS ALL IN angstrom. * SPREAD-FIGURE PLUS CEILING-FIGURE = 60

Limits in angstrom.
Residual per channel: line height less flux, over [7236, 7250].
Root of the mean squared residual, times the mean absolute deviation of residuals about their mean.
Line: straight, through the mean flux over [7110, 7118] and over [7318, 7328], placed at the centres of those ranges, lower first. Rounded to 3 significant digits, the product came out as 11.7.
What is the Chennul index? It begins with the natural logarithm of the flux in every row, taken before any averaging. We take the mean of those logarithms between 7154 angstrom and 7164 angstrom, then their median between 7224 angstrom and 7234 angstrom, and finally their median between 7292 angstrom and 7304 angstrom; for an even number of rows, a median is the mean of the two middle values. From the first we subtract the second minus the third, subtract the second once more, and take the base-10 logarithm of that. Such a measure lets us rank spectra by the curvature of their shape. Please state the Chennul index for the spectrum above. -1.8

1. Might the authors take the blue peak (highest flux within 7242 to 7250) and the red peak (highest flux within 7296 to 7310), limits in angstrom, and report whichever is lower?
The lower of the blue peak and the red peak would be 35.4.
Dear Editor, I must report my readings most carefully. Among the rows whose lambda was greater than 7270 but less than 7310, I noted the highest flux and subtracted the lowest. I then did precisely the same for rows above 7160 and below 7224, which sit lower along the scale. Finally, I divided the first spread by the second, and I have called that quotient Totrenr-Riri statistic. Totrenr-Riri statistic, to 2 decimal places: 1.24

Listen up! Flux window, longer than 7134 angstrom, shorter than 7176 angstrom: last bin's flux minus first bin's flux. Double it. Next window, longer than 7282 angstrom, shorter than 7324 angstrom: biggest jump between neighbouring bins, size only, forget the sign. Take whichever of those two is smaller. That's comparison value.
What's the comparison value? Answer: -8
